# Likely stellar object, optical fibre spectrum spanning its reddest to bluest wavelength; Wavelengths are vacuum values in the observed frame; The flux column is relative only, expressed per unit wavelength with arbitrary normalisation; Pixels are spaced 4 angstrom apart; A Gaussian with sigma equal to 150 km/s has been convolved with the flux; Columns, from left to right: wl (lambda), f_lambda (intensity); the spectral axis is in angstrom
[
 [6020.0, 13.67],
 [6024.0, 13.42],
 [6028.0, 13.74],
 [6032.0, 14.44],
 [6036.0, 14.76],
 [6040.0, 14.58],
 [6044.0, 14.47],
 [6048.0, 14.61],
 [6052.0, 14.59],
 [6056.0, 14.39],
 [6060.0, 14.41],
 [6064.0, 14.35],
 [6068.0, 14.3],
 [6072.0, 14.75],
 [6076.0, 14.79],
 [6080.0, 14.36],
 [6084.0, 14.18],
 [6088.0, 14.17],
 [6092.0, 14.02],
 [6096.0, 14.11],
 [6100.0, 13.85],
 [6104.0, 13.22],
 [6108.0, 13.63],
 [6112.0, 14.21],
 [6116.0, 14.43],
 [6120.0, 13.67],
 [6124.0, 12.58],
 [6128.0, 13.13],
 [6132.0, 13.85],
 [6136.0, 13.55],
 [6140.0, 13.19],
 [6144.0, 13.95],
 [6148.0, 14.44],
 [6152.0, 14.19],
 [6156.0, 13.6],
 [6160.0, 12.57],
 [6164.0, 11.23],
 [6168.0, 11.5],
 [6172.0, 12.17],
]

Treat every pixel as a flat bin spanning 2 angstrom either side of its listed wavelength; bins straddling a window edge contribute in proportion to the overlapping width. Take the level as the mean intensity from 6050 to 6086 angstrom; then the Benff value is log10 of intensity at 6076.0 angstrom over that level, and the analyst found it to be 0.010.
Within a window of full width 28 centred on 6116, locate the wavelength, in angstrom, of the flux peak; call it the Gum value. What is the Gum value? 6116.0 angstrom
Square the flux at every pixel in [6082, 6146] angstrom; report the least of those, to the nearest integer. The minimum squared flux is 158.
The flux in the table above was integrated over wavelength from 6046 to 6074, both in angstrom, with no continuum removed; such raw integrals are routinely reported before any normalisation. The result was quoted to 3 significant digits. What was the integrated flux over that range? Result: 406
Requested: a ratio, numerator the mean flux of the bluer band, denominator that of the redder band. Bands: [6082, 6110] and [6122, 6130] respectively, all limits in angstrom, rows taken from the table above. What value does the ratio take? 1.080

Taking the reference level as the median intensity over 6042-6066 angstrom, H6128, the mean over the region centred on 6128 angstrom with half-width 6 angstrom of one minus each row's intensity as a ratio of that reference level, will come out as 0.09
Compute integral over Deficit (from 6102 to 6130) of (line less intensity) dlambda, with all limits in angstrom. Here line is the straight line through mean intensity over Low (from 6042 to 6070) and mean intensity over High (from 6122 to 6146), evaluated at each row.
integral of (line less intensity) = 2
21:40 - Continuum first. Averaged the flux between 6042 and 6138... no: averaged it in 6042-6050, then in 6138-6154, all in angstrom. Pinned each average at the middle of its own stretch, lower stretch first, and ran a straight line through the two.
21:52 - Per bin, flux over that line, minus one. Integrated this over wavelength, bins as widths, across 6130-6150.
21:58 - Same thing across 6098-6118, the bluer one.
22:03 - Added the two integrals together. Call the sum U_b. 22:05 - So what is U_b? -0.68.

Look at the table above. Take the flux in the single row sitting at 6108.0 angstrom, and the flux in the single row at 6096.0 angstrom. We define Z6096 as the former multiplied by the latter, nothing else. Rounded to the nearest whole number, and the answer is 192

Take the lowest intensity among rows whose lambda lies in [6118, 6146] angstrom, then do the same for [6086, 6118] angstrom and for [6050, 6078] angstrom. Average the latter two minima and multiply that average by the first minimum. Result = 173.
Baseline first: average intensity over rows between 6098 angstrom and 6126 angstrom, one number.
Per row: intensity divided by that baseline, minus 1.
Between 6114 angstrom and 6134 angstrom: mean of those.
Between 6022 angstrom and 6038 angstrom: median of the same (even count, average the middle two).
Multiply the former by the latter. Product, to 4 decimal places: -0.0003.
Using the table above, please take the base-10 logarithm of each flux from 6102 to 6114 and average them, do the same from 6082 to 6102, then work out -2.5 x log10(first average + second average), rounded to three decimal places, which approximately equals -0.897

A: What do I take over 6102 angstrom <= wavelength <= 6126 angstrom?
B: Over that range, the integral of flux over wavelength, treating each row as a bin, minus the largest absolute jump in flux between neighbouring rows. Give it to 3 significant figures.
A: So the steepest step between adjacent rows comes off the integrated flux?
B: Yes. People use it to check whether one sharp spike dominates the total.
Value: 326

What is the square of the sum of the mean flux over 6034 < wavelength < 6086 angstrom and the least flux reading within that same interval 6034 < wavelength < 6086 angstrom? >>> 823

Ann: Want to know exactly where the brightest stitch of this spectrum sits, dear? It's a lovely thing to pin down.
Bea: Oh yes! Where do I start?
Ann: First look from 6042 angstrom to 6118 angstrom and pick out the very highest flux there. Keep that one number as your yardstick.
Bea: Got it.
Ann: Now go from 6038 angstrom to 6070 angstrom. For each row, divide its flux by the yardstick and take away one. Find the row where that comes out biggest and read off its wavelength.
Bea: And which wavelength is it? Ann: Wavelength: 6048.0 angstrom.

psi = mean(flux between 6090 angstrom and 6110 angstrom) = 13.8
